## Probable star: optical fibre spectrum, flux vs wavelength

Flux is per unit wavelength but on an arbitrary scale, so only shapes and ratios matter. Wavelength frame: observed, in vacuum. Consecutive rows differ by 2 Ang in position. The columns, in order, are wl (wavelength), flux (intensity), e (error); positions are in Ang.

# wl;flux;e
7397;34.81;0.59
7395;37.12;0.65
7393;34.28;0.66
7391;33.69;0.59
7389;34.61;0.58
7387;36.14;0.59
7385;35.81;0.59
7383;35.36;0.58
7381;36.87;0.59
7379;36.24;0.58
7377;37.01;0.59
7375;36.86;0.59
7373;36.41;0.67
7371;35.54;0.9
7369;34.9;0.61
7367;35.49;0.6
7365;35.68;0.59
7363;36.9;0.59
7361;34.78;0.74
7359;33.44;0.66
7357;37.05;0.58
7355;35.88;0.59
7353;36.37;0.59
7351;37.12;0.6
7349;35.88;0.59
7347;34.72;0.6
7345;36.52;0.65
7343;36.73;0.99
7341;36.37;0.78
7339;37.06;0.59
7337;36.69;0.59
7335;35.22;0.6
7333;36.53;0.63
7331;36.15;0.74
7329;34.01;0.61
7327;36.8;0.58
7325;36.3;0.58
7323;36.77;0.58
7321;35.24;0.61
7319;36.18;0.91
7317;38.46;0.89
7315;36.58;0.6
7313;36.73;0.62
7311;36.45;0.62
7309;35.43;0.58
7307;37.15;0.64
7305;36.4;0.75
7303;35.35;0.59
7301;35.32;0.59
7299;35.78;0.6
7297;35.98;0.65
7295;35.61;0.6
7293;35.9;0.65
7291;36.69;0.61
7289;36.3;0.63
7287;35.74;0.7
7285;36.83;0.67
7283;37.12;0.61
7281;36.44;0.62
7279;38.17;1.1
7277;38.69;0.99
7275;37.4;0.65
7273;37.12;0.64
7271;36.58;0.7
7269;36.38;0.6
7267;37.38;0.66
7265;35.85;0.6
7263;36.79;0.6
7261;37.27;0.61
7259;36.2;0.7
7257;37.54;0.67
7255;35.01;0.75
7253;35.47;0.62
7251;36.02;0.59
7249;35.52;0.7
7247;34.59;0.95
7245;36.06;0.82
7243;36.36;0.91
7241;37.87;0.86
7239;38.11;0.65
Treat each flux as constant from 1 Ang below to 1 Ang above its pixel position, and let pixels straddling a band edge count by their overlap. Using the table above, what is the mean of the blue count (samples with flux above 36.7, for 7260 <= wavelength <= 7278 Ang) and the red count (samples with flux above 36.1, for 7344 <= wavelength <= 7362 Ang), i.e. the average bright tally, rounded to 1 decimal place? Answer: 5.0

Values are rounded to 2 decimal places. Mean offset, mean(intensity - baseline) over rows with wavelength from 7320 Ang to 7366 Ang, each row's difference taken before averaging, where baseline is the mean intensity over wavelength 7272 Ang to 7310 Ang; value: -0.49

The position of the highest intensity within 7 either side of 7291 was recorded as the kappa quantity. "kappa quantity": 7285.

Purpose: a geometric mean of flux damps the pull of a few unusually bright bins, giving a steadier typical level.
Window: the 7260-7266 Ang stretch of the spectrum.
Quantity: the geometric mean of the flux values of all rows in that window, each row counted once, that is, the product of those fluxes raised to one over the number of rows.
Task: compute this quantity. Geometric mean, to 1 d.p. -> 36.6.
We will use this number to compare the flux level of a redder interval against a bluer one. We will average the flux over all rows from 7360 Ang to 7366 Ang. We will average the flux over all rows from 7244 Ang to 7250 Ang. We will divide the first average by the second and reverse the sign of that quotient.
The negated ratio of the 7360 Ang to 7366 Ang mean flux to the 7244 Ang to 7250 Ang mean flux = -1.01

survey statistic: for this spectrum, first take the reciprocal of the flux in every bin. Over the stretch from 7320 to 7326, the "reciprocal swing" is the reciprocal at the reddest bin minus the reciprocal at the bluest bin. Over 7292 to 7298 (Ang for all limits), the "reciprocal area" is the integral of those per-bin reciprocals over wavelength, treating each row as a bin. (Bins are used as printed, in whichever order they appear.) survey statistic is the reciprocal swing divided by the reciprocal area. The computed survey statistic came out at -0.0049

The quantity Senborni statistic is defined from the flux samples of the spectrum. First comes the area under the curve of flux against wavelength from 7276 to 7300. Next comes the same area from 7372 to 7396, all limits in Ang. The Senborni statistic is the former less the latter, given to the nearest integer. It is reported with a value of 18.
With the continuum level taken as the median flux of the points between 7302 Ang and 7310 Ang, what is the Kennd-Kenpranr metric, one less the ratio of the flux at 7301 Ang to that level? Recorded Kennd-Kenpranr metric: 0.017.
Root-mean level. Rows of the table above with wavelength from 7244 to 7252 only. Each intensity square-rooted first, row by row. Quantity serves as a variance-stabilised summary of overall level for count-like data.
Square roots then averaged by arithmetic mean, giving 5.96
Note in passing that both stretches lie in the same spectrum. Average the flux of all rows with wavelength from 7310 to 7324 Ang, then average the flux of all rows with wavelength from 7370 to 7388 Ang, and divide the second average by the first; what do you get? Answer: 0.99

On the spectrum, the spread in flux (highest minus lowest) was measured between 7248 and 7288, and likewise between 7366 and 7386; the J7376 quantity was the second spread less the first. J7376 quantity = -1.6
